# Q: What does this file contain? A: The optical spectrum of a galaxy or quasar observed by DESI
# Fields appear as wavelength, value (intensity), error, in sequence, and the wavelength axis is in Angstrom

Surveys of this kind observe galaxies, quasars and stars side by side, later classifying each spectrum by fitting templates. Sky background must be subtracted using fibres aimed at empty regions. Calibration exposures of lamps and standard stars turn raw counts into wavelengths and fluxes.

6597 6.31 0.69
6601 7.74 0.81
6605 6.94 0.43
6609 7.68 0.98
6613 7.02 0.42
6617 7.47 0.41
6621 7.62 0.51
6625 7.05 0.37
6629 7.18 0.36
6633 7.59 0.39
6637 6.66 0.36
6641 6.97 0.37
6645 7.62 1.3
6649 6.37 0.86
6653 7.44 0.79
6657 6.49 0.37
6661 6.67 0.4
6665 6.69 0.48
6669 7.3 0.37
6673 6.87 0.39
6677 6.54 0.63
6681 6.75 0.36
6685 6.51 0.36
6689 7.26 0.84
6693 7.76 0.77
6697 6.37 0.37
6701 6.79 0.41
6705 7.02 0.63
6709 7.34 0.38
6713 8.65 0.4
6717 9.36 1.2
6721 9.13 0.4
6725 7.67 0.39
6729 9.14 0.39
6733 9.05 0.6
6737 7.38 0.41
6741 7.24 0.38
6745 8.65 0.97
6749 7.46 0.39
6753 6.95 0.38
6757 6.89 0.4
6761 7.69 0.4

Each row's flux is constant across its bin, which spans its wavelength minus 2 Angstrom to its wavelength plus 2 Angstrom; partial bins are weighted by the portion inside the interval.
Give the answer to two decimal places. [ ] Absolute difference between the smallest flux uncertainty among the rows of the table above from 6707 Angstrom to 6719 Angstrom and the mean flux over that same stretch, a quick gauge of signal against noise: 8.07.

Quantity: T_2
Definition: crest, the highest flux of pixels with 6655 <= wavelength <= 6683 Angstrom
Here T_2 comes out 7.3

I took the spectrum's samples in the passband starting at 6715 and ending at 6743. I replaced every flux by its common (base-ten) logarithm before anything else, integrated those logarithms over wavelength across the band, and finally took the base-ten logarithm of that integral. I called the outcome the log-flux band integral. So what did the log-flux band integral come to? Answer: 1.4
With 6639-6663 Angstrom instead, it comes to 1.3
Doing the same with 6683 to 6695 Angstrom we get 1.0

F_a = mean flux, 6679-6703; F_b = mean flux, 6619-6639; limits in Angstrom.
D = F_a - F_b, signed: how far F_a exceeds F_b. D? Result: -0.31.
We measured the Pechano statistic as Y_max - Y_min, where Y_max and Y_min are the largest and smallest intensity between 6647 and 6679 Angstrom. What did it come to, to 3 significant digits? 1.07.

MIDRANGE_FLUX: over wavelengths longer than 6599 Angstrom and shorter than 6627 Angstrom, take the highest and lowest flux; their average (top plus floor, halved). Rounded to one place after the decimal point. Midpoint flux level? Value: 7.3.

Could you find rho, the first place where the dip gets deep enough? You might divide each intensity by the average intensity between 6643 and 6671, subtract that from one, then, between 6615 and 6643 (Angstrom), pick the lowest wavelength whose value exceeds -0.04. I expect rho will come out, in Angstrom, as 6625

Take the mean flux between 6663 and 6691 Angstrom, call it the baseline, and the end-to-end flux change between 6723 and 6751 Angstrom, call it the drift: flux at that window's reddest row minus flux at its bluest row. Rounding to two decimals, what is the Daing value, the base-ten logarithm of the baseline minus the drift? 0.85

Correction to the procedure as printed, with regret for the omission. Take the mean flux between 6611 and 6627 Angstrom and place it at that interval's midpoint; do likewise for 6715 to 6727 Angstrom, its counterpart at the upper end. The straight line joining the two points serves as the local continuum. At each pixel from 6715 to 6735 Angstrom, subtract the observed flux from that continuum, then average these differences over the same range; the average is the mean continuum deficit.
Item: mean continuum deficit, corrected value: -0.1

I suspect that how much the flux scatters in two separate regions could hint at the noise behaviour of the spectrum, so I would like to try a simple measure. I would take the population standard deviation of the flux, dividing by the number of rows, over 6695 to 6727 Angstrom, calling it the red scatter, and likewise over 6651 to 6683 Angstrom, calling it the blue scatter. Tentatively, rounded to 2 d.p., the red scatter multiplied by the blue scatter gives 0.34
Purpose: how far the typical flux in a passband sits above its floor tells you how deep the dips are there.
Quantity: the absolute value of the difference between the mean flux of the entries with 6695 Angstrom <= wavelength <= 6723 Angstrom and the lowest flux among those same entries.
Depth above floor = 1.4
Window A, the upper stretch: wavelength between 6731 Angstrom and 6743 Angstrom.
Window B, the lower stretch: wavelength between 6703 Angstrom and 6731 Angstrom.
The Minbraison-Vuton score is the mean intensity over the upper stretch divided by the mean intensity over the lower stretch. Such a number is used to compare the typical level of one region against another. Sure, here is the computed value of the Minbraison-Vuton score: 0.95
